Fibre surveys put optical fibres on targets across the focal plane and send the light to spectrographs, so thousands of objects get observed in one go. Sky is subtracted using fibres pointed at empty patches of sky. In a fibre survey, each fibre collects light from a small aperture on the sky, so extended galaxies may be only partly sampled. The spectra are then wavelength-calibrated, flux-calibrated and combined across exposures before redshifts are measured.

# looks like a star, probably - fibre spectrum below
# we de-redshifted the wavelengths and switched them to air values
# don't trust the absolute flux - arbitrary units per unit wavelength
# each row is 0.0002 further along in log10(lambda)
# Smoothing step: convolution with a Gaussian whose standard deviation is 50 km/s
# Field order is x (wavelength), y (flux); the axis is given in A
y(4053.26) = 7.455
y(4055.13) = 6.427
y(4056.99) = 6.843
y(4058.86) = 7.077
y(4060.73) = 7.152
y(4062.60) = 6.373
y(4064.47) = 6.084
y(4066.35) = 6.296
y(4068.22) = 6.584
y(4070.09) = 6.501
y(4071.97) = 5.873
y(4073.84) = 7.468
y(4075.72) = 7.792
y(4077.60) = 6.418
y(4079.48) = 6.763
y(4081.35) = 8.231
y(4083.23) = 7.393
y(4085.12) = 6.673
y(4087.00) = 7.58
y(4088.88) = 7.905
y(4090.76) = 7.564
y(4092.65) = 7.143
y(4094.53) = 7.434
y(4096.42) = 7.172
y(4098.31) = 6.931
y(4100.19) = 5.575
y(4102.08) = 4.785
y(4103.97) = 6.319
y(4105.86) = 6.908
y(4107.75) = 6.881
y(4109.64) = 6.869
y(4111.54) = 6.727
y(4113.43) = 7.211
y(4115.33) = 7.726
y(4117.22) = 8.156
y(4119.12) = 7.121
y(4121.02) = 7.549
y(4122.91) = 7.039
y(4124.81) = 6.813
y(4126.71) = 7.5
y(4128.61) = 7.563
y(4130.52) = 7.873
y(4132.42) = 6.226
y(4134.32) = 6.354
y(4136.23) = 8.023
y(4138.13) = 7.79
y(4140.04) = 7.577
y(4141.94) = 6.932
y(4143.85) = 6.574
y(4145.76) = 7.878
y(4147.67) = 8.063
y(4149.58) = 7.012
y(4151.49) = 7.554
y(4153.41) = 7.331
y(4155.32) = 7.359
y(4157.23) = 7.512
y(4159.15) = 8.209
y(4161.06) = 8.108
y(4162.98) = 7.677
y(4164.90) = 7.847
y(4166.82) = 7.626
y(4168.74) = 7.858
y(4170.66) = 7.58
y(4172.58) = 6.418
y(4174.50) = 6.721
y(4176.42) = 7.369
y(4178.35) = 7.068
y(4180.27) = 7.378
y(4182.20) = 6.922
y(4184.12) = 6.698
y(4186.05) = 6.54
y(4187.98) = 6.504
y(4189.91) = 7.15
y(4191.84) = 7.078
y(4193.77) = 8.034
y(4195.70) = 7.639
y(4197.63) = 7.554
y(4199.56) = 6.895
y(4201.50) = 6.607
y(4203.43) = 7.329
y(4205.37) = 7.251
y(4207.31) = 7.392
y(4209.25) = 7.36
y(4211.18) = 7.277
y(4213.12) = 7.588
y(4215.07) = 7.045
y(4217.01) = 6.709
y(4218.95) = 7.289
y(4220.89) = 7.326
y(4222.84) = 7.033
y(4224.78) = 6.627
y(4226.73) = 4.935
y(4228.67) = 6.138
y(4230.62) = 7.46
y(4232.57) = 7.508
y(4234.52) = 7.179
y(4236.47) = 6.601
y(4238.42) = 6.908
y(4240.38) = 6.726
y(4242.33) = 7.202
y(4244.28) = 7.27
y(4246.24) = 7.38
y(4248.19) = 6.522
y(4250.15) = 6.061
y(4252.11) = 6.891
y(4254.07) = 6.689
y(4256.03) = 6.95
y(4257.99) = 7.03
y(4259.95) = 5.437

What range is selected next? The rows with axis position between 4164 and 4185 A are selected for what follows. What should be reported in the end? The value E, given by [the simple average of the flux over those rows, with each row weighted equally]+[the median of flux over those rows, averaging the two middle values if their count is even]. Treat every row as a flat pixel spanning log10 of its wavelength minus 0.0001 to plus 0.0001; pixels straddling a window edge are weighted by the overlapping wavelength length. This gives 14.6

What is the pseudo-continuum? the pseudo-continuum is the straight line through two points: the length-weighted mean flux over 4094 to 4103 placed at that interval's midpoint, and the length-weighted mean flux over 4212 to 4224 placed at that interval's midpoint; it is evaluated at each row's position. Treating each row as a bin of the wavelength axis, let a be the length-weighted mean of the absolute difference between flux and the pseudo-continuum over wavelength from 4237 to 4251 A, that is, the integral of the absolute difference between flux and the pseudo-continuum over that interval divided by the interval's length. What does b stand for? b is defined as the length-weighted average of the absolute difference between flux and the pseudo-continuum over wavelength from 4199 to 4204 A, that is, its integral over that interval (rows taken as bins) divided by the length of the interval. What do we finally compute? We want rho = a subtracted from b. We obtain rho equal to -0.2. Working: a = 0.48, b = 0.3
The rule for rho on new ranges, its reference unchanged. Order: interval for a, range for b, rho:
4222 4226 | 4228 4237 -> -0.1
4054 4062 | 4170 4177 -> -0.4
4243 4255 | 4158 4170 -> 0.5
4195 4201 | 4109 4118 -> 0.5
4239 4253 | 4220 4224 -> -0.3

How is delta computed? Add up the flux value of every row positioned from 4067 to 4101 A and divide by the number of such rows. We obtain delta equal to 7.1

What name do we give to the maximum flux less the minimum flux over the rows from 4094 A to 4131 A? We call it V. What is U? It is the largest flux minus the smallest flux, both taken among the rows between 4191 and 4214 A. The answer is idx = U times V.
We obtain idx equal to 5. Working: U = 1.4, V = 3.4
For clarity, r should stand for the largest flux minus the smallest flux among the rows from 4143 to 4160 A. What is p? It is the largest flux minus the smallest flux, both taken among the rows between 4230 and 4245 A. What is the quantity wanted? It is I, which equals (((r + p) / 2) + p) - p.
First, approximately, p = 0.91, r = 1.6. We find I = 1.27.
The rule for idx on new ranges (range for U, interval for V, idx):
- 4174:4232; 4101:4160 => 11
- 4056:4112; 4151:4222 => 6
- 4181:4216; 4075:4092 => 3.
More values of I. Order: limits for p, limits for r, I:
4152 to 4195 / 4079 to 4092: 1.67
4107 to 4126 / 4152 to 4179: 1.61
